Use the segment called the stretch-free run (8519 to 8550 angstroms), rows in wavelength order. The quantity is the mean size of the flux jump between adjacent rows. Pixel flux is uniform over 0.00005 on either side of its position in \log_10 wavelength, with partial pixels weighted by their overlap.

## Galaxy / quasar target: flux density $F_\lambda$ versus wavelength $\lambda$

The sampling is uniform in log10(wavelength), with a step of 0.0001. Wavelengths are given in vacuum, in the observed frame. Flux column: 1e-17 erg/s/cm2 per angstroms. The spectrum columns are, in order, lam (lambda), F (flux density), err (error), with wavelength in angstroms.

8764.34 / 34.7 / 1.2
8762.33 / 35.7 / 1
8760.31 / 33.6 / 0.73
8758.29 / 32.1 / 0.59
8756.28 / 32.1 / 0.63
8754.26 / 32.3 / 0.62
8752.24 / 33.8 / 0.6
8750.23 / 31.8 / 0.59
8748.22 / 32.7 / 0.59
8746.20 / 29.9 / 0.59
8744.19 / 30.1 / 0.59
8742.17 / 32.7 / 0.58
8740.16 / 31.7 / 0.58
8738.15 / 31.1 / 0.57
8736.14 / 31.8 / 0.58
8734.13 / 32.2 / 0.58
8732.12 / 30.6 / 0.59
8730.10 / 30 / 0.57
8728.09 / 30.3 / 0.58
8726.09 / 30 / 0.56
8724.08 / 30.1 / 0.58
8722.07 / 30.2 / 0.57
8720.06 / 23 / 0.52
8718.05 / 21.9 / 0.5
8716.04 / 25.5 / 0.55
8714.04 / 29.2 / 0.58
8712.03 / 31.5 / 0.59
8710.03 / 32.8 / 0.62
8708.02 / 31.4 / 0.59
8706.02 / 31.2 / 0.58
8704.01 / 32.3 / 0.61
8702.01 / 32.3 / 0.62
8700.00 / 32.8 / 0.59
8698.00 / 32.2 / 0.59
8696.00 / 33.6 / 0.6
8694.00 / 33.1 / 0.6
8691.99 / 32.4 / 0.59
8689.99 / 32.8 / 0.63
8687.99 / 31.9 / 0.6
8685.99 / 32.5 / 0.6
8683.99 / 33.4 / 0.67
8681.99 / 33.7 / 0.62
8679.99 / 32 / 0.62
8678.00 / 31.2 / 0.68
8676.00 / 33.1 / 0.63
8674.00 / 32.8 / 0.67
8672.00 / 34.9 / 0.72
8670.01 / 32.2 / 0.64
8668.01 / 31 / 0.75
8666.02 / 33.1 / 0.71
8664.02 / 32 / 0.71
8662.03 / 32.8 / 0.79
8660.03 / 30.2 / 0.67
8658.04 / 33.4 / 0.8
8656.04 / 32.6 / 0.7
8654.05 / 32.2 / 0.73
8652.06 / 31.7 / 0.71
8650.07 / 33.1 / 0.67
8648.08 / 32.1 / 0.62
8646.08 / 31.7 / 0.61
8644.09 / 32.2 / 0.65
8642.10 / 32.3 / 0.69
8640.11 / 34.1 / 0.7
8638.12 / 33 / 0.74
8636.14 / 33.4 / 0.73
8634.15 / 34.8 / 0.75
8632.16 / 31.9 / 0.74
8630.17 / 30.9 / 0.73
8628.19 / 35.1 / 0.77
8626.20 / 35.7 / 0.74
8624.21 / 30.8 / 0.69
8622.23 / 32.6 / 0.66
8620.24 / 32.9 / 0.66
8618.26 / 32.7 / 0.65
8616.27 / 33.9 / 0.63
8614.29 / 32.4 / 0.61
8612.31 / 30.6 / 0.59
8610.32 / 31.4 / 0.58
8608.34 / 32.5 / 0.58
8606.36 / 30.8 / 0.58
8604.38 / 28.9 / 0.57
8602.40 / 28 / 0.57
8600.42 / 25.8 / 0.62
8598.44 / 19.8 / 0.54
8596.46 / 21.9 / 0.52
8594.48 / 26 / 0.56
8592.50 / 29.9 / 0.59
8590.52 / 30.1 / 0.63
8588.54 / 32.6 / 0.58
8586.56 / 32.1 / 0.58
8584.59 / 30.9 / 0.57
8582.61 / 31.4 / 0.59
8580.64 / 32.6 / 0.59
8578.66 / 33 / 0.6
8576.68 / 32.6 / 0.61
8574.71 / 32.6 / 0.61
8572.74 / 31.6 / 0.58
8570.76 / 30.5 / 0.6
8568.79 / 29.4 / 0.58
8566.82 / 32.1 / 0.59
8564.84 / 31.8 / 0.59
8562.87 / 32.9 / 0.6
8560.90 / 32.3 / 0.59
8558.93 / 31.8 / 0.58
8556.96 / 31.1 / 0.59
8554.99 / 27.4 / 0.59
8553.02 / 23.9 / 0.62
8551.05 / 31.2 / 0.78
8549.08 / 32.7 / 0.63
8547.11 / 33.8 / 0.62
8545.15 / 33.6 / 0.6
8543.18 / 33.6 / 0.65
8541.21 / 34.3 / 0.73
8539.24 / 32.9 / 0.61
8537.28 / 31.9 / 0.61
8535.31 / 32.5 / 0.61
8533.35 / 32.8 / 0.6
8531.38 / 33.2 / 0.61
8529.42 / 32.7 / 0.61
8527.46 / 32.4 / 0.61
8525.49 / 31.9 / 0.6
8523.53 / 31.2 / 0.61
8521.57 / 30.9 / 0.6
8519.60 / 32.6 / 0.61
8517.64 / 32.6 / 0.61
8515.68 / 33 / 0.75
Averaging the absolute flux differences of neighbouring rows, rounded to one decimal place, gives 0.6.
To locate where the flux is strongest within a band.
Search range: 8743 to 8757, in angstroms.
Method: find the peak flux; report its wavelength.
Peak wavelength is 8752.24 angstroms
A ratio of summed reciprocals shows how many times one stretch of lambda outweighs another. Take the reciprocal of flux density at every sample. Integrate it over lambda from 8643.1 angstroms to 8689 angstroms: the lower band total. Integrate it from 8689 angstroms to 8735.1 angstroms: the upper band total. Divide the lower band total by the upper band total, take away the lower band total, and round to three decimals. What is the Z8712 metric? -0.491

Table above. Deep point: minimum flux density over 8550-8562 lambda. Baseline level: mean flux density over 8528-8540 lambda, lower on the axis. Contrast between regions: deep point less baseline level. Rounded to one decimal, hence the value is -8.8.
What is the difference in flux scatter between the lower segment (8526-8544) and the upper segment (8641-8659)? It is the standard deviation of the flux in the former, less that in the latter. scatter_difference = 0.1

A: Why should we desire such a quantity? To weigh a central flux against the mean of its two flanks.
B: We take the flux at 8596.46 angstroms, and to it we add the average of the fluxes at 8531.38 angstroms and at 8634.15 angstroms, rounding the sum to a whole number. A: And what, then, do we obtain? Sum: 56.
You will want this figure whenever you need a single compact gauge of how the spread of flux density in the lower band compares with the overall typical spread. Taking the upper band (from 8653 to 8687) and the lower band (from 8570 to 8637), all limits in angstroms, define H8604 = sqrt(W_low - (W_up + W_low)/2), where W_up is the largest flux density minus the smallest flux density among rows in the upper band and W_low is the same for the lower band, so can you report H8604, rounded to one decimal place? 2.4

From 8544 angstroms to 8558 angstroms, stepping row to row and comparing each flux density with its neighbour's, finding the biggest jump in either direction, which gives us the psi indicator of 7.3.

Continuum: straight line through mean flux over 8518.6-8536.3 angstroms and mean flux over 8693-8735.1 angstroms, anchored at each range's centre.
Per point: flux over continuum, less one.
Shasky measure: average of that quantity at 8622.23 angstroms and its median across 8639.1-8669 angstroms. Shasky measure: 0.042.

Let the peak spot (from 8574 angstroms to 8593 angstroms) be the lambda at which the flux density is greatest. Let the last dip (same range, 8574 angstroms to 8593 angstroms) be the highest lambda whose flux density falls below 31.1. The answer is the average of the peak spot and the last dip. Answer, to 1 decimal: 8585.6 angstroms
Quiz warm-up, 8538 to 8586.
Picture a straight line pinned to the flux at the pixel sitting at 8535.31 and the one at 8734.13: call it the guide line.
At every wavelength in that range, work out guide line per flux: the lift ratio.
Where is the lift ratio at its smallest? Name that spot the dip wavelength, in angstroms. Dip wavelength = 8541.21 angstroms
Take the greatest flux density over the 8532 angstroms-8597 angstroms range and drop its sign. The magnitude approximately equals 34.3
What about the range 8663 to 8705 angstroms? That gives 34.9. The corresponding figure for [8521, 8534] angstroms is 33.2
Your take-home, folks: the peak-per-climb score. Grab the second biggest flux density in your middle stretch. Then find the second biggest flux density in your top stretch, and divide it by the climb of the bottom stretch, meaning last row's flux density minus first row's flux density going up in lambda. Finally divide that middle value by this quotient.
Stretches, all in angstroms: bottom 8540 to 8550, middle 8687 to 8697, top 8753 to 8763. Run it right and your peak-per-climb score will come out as -1.58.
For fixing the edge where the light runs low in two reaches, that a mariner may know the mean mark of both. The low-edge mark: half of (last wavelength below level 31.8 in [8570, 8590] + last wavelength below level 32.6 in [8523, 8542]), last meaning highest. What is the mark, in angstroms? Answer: 8560.9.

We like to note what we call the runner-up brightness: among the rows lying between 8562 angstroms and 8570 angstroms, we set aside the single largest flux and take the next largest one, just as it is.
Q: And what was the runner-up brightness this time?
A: 32.1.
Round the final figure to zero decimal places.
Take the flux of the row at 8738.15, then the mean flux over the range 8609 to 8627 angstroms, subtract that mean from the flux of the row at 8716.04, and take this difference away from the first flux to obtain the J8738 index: 38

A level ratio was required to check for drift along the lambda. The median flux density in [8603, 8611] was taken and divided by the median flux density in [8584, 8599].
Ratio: 1.04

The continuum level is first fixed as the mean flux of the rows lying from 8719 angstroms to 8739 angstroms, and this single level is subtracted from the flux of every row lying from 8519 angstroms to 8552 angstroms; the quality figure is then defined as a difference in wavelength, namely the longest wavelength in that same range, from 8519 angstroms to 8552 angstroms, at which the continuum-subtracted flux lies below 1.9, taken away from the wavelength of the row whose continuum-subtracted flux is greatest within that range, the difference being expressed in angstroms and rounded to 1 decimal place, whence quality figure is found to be -9.8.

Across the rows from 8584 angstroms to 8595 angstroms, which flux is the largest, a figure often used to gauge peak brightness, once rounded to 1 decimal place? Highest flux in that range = 32.6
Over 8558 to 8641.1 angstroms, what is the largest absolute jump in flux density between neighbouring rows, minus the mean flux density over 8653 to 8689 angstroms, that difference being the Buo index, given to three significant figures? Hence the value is -26.5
